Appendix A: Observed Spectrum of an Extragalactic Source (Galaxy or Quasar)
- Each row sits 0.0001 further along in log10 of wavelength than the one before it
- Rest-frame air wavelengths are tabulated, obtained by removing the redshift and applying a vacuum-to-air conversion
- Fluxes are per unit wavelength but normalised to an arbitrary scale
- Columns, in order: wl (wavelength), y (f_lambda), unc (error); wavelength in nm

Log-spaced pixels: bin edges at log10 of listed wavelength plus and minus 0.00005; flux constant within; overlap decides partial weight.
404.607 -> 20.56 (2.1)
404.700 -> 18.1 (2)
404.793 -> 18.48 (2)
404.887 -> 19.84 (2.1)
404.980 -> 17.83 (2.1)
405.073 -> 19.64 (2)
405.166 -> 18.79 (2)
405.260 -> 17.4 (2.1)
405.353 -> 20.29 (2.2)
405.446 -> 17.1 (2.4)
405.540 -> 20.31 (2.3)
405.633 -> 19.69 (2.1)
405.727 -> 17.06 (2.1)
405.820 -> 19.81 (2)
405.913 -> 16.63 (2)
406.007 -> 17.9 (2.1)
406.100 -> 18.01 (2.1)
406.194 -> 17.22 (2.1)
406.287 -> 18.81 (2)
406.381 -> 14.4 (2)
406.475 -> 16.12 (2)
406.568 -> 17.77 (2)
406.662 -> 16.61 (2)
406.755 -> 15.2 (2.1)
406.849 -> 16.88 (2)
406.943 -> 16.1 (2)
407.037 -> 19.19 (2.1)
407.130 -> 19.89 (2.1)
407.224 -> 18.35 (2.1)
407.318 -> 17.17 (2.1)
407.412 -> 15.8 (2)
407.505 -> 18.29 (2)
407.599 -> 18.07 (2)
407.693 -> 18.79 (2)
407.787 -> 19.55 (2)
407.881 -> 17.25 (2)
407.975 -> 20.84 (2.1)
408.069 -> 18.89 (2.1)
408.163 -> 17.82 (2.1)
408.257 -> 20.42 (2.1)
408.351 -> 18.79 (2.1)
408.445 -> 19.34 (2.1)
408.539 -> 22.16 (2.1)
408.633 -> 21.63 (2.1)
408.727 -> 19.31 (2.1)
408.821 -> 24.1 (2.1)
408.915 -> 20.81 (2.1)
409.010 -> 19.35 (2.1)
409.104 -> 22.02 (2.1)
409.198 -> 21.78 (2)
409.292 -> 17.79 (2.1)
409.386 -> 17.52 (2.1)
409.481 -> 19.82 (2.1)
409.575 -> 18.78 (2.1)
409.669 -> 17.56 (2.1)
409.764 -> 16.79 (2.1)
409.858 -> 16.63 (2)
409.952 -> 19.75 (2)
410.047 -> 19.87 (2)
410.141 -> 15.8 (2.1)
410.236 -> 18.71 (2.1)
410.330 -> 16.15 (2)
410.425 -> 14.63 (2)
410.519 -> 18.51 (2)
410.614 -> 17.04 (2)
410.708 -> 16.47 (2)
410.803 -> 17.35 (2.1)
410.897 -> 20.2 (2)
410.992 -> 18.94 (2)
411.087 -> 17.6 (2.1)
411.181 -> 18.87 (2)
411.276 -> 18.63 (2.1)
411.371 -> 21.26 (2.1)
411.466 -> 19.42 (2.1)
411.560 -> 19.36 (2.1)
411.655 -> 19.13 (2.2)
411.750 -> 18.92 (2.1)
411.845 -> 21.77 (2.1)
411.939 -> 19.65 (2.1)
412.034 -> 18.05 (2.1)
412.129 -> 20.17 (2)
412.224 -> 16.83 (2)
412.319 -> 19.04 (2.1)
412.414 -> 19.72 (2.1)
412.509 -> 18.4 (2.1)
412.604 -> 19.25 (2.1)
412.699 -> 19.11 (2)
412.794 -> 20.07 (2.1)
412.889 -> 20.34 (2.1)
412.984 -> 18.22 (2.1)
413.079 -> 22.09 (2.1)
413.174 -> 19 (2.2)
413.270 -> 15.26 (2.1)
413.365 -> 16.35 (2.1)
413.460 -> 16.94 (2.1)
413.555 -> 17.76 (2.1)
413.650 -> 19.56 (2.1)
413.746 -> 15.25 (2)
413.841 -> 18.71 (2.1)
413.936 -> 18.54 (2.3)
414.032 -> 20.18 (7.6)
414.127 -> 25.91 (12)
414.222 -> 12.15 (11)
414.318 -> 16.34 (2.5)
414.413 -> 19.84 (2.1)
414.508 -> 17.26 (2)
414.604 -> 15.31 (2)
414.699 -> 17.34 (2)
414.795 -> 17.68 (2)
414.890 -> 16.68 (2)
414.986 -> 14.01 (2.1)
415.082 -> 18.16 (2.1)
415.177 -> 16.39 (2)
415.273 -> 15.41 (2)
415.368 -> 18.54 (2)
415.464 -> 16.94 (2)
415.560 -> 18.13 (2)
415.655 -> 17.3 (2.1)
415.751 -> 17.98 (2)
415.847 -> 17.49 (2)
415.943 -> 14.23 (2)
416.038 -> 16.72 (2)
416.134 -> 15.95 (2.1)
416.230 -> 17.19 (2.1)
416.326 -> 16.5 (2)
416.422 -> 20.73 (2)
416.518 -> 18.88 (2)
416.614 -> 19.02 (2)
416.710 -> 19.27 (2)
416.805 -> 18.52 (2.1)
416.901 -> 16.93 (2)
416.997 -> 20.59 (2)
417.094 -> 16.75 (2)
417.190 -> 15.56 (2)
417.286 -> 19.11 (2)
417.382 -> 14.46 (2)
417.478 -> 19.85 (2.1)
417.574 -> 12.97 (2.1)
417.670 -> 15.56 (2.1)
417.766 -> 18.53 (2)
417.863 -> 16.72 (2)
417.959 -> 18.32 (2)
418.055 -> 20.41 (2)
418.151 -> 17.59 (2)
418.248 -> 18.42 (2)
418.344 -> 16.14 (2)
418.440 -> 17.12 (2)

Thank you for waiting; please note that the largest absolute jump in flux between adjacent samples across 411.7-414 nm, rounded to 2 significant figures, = 4.3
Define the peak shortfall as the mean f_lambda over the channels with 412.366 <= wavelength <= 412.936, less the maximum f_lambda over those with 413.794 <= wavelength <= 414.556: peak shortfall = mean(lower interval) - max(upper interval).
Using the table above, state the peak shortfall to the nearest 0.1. -6.4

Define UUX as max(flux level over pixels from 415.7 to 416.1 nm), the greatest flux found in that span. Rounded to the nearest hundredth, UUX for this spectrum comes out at 17.98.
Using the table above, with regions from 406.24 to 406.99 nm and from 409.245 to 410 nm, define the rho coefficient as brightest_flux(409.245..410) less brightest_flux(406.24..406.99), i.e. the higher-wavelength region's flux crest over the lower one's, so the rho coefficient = 1.0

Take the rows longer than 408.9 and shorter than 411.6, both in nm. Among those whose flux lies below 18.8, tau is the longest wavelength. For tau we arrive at 411.276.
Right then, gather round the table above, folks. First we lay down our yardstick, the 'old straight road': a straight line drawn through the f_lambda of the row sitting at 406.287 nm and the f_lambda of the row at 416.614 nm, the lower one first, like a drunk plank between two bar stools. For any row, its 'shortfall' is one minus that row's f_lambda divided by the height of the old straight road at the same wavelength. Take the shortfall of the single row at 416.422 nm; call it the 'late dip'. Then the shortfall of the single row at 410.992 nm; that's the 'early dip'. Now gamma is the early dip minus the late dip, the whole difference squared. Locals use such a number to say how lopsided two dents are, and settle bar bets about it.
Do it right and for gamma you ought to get 0.0078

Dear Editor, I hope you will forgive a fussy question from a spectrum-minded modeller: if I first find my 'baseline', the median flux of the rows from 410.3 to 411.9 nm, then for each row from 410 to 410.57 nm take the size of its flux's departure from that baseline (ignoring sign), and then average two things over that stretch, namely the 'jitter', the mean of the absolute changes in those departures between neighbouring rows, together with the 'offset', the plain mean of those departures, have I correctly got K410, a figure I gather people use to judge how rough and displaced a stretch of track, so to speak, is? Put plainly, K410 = 2.3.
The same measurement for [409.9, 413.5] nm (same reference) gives 1.3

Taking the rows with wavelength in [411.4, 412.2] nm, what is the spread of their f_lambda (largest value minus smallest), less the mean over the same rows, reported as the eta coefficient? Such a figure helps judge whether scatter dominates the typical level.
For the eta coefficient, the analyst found -16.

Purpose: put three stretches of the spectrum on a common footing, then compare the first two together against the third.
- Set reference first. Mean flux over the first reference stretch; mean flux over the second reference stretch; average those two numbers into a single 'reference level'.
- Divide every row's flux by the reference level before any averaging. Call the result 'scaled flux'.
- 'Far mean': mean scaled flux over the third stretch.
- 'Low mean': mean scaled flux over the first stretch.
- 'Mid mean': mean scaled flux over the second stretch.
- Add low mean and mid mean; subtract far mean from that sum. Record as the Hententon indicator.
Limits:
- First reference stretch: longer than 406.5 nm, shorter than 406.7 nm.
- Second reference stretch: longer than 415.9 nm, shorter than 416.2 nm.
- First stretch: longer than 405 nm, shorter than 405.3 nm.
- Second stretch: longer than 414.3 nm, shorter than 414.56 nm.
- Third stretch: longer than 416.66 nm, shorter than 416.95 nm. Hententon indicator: 1.11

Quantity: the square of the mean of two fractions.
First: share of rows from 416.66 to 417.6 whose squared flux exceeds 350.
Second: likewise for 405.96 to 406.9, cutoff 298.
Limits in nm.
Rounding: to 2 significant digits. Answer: 0.16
